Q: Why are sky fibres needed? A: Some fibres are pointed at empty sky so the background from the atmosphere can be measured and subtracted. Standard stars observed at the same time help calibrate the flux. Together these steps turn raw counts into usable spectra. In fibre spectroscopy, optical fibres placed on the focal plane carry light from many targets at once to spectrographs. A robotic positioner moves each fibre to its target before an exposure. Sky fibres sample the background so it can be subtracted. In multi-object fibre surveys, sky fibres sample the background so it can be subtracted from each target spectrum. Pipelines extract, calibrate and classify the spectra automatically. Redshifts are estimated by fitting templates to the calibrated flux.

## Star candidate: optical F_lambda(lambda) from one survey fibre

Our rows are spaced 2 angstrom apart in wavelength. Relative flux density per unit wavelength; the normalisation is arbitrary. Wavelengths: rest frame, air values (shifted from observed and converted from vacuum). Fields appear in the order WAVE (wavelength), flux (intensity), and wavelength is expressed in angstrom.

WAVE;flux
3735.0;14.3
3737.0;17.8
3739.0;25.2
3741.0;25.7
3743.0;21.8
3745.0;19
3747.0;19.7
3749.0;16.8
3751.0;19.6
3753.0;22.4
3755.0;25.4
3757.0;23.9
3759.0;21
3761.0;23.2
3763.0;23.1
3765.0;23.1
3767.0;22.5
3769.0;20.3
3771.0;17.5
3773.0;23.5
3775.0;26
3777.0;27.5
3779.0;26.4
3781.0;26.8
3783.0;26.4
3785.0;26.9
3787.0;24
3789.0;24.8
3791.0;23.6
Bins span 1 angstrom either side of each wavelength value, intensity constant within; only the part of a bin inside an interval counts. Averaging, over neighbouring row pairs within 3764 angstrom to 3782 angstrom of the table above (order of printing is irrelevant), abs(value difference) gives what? 2.14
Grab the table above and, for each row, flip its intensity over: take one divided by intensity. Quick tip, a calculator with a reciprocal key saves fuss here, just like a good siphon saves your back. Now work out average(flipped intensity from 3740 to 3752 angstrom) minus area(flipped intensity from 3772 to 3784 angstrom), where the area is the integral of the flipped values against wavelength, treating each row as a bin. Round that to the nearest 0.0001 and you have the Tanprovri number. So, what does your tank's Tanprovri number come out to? -0.4111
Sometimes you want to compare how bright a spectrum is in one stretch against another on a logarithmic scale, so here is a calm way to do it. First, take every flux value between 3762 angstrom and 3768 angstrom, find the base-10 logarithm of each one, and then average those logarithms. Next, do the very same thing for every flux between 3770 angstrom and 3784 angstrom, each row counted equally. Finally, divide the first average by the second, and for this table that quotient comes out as 0.98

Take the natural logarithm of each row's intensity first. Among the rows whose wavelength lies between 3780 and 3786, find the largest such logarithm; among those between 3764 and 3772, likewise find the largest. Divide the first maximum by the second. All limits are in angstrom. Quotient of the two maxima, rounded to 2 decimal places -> 1.05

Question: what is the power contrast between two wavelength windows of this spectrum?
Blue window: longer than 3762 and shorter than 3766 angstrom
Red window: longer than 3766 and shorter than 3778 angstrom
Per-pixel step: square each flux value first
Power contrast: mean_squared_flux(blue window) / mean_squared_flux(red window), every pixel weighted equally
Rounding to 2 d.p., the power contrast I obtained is 1.00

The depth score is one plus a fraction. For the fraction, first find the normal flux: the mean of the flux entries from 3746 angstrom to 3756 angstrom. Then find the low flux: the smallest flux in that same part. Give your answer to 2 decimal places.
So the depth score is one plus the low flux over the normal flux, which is 1.81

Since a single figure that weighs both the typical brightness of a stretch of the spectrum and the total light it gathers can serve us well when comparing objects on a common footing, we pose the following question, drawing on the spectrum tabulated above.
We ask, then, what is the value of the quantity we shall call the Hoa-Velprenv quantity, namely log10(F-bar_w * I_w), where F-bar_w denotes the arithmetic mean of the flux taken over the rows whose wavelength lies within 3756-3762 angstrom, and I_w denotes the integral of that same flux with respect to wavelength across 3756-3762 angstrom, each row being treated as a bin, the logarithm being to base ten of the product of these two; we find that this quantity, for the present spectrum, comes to 3.49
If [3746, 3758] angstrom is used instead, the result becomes 3.74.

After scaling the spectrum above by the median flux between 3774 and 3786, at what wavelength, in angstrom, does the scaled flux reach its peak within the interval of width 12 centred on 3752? 3755.0 angstrom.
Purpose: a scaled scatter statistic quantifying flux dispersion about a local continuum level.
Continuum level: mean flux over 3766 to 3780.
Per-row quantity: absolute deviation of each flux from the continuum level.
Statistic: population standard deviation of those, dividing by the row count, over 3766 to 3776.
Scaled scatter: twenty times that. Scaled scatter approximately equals 40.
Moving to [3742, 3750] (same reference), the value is 36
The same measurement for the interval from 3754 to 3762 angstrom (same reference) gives 19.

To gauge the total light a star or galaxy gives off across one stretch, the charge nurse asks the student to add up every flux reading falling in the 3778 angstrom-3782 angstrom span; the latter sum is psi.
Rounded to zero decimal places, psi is 53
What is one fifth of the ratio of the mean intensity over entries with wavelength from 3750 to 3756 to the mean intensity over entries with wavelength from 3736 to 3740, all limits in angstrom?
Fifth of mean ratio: 0.209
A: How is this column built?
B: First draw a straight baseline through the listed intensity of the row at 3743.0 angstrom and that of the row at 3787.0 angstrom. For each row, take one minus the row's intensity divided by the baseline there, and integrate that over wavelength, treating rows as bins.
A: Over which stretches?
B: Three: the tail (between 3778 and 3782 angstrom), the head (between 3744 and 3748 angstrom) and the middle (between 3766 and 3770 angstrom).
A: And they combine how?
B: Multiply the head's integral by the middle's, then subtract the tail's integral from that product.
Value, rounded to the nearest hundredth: 0.63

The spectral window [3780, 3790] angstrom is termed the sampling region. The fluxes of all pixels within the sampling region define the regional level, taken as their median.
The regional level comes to 26.4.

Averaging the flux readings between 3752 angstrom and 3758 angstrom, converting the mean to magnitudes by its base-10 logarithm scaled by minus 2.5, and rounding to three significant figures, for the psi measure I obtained -3.45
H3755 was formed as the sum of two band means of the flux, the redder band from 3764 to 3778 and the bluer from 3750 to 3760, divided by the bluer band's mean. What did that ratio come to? 2.02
